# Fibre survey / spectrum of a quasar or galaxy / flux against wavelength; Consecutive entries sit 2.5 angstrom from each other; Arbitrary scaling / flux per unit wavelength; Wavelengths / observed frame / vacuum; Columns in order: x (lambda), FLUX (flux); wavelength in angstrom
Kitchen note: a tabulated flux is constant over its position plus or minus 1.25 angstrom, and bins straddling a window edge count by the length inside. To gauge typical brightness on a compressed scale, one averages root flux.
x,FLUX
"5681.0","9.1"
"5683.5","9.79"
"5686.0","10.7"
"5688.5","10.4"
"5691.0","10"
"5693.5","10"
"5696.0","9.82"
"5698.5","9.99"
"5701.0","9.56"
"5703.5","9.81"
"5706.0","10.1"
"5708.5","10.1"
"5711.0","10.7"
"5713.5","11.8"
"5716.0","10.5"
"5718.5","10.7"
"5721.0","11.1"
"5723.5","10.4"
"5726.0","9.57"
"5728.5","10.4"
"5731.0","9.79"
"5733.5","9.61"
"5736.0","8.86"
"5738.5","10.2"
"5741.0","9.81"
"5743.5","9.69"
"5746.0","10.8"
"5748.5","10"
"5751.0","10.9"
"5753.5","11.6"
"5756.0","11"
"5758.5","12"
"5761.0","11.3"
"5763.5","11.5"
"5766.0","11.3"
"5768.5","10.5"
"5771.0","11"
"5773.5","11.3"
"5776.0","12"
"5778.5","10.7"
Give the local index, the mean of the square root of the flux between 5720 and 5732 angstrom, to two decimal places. 3.20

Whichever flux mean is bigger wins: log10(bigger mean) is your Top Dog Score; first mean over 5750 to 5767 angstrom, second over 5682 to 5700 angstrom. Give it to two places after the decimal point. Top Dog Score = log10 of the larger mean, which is 1.06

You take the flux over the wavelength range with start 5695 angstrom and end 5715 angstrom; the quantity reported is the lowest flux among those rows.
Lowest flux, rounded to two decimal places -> 9.56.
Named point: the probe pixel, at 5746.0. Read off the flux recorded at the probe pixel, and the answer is 10.8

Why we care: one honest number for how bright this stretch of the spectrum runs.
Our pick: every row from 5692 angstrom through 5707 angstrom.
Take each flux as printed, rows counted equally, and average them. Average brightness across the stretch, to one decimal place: 9.9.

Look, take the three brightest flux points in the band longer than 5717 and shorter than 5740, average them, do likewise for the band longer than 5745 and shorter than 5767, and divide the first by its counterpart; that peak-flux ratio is 0.92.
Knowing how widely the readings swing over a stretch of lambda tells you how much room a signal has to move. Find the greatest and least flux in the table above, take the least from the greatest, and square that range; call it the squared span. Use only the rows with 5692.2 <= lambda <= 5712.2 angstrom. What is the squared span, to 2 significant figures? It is 1.3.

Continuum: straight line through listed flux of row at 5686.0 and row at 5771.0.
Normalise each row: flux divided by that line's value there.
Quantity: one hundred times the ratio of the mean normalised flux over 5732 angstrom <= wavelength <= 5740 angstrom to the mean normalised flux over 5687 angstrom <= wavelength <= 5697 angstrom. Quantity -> 94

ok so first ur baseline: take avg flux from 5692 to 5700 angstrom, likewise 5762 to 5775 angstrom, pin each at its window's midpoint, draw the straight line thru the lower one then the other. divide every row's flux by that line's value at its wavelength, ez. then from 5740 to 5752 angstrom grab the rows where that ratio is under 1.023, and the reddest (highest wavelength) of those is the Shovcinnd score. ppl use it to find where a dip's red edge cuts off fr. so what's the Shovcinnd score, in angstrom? 5751.0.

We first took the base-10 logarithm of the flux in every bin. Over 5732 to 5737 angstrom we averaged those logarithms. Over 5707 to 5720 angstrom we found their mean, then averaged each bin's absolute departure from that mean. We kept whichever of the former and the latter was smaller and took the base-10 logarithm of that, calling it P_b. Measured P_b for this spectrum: -1.79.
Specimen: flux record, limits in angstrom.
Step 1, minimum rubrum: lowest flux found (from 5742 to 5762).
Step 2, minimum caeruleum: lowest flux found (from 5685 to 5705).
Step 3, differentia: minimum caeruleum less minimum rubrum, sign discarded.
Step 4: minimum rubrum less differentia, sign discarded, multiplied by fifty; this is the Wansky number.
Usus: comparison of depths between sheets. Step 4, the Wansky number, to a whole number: 478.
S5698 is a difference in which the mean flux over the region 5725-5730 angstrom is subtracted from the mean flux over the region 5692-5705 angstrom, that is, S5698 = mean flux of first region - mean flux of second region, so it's -0.15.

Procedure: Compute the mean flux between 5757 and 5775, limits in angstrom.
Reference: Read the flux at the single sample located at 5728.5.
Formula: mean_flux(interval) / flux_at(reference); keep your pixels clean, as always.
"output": 1.08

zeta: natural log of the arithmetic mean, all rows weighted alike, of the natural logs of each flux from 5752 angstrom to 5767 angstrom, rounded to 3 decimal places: 0.891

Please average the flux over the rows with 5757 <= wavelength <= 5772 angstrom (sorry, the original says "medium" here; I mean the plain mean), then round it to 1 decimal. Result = 11.3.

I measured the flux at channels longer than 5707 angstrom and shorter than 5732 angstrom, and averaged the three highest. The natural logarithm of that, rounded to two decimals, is 2.42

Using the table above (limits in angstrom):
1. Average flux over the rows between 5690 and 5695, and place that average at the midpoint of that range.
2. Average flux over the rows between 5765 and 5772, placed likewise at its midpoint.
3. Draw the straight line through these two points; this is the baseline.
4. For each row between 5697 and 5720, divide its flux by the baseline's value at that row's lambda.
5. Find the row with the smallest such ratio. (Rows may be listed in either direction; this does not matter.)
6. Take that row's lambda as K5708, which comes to 5701.0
